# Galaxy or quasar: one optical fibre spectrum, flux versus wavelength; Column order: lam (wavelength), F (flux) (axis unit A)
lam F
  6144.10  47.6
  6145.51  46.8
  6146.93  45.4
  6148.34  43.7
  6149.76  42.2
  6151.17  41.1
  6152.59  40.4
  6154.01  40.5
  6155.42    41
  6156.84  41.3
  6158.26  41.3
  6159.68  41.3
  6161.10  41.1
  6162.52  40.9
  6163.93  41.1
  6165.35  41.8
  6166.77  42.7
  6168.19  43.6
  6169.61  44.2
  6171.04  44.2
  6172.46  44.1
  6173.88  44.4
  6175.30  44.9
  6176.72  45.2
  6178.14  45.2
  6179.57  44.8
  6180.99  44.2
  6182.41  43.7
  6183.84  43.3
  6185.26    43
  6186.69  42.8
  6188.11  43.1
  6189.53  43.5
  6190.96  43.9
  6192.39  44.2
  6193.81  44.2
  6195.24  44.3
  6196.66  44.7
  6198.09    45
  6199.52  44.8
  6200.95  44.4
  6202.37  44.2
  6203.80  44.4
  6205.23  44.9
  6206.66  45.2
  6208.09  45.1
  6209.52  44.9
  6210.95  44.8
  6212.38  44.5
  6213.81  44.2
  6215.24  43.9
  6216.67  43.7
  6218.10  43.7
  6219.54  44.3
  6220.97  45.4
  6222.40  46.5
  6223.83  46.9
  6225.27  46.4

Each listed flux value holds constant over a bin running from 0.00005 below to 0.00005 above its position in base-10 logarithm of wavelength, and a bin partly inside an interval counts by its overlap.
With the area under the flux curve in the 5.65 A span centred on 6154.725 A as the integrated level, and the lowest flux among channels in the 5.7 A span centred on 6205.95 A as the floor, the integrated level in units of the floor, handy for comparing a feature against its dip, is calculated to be 5.2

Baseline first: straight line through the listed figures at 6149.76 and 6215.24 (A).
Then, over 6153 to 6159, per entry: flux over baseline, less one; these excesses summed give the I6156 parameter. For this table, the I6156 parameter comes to -0.13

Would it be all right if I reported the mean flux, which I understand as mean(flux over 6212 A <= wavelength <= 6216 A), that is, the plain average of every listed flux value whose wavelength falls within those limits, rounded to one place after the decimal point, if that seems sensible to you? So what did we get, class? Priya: 44.2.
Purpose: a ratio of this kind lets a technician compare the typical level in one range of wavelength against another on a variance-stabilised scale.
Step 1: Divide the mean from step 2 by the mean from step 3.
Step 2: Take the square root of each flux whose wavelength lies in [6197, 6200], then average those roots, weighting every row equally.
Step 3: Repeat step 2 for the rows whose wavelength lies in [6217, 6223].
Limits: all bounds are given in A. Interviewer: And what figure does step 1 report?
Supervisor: 1.00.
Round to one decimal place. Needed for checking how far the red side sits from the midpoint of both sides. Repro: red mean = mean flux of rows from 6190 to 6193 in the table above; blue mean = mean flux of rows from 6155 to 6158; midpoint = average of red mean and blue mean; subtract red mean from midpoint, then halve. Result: -0.7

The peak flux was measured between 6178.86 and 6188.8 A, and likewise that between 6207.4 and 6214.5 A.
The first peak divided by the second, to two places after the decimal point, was 0.99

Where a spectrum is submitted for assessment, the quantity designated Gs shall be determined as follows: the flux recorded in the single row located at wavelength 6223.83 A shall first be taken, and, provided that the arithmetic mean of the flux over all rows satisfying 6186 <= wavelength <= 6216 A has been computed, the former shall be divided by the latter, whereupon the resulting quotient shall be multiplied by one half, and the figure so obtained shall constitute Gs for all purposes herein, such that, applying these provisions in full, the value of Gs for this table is 0.529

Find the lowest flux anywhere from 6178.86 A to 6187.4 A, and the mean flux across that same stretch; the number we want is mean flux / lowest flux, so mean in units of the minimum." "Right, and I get 1.02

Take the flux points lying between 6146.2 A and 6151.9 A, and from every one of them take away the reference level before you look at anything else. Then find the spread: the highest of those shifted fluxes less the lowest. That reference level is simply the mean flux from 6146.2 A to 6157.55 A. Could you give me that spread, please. 4.3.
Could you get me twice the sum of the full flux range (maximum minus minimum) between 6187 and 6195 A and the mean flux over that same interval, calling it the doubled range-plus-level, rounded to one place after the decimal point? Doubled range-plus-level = 89.8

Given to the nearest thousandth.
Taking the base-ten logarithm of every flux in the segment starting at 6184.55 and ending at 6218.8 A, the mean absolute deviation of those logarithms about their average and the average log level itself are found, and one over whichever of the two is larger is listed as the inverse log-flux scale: 0.608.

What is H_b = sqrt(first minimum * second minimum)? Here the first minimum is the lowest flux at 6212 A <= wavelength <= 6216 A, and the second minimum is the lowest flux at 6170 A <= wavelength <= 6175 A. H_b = 44.0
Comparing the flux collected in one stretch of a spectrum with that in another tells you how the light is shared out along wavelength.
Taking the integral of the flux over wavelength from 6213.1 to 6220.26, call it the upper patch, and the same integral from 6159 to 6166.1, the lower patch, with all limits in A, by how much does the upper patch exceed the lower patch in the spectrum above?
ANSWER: 22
